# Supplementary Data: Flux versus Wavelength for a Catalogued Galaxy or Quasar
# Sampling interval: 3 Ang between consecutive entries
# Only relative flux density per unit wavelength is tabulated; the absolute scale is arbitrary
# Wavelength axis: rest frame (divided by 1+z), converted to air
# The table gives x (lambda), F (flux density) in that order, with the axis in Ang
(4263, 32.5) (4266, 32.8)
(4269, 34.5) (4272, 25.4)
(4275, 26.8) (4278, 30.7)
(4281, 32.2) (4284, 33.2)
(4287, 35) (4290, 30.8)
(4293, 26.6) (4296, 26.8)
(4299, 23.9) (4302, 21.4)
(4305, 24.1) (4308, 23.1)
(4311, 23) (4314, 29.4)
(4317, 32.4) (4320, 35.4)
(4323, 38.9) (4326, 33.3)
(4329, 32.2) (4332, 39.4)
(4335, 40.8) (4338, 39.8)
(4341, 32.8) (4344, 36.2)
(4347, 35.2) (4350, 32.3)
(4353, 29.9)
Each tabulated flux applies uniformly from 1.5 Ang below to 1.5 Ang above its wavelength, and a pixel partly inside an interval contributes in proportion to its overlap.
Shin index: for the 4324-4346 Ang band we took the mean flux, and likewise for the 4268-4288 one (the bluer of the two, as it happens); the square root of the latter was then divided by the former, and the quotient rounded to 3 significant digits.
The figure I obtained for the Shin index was 0.153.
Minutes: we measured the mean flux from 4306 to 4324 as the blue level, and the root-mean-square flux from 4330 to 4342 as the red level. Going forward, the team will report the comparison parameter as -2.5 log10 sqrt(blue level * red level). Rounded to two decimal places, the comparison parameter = -3.83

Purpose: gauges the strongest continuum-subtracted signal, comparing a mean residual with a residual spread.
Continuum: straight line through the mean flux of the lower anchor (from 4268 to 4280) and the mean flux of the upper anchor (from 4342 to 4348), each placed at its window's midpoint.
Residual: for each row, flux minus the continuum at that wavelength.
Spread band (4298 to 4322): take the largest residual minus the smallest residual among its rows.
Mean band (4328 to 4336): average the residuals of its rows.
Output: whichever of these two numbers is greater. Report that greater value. 12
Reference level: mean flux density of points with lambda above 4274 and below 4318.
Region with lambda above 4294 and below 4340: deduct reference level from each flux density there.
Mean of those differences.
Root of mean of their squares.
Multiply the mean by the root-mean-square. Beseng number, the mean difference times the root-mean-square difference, 22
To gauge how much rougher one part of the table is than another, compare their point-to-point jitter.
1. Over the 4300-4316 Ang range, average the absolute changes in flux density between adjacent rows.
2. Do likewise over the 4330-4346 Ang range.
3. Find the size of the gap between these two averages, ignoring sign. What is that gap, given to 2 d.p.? 0.65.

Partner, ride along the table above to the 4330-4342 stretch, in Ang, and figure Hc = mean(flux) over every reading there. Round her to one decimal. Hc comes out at 38.2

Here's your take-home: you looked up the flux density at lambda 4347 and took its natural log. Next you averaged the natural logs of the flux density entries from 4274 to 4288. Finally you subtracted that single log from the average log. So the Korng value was -0.11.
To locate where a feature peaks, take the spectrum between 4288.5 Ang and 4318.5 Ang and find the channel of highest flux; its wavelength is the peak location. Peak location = 4317 Ang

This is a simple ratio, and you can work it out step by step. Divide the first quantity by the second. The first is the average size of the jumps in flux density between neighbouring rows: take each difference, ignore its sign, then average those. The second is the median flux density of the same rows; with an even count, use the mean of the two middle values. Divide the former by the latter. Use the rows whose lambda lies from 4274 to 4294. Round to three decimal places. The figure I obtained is 0.090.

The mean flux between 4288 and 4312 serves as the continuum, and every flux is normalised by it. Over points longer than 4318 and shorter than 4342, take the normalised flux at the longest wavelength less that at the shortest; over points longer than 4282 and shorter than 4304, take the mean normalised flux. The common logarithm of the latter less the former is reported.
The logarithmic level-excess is 0.09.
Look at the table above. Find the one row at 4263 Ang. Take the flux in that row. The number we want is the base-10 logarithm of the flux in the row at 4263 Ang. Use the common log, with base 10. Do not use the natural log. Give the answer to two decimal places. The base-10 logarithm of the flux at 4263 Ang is 1.51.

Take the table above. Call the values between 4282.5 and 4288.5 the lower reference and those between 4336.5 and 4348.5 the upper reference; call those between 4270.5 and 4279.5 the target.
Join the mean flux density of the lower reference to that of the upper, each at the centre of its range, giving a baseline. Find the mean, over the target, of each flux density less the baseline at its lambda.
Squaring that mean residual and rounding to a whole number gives 37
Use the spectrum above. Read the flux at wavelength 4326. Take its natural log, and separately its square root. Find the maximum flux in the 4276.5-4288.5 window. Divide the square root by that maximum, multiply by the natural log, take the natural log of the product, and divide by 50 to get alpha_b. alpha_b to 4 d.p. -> -0.0110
